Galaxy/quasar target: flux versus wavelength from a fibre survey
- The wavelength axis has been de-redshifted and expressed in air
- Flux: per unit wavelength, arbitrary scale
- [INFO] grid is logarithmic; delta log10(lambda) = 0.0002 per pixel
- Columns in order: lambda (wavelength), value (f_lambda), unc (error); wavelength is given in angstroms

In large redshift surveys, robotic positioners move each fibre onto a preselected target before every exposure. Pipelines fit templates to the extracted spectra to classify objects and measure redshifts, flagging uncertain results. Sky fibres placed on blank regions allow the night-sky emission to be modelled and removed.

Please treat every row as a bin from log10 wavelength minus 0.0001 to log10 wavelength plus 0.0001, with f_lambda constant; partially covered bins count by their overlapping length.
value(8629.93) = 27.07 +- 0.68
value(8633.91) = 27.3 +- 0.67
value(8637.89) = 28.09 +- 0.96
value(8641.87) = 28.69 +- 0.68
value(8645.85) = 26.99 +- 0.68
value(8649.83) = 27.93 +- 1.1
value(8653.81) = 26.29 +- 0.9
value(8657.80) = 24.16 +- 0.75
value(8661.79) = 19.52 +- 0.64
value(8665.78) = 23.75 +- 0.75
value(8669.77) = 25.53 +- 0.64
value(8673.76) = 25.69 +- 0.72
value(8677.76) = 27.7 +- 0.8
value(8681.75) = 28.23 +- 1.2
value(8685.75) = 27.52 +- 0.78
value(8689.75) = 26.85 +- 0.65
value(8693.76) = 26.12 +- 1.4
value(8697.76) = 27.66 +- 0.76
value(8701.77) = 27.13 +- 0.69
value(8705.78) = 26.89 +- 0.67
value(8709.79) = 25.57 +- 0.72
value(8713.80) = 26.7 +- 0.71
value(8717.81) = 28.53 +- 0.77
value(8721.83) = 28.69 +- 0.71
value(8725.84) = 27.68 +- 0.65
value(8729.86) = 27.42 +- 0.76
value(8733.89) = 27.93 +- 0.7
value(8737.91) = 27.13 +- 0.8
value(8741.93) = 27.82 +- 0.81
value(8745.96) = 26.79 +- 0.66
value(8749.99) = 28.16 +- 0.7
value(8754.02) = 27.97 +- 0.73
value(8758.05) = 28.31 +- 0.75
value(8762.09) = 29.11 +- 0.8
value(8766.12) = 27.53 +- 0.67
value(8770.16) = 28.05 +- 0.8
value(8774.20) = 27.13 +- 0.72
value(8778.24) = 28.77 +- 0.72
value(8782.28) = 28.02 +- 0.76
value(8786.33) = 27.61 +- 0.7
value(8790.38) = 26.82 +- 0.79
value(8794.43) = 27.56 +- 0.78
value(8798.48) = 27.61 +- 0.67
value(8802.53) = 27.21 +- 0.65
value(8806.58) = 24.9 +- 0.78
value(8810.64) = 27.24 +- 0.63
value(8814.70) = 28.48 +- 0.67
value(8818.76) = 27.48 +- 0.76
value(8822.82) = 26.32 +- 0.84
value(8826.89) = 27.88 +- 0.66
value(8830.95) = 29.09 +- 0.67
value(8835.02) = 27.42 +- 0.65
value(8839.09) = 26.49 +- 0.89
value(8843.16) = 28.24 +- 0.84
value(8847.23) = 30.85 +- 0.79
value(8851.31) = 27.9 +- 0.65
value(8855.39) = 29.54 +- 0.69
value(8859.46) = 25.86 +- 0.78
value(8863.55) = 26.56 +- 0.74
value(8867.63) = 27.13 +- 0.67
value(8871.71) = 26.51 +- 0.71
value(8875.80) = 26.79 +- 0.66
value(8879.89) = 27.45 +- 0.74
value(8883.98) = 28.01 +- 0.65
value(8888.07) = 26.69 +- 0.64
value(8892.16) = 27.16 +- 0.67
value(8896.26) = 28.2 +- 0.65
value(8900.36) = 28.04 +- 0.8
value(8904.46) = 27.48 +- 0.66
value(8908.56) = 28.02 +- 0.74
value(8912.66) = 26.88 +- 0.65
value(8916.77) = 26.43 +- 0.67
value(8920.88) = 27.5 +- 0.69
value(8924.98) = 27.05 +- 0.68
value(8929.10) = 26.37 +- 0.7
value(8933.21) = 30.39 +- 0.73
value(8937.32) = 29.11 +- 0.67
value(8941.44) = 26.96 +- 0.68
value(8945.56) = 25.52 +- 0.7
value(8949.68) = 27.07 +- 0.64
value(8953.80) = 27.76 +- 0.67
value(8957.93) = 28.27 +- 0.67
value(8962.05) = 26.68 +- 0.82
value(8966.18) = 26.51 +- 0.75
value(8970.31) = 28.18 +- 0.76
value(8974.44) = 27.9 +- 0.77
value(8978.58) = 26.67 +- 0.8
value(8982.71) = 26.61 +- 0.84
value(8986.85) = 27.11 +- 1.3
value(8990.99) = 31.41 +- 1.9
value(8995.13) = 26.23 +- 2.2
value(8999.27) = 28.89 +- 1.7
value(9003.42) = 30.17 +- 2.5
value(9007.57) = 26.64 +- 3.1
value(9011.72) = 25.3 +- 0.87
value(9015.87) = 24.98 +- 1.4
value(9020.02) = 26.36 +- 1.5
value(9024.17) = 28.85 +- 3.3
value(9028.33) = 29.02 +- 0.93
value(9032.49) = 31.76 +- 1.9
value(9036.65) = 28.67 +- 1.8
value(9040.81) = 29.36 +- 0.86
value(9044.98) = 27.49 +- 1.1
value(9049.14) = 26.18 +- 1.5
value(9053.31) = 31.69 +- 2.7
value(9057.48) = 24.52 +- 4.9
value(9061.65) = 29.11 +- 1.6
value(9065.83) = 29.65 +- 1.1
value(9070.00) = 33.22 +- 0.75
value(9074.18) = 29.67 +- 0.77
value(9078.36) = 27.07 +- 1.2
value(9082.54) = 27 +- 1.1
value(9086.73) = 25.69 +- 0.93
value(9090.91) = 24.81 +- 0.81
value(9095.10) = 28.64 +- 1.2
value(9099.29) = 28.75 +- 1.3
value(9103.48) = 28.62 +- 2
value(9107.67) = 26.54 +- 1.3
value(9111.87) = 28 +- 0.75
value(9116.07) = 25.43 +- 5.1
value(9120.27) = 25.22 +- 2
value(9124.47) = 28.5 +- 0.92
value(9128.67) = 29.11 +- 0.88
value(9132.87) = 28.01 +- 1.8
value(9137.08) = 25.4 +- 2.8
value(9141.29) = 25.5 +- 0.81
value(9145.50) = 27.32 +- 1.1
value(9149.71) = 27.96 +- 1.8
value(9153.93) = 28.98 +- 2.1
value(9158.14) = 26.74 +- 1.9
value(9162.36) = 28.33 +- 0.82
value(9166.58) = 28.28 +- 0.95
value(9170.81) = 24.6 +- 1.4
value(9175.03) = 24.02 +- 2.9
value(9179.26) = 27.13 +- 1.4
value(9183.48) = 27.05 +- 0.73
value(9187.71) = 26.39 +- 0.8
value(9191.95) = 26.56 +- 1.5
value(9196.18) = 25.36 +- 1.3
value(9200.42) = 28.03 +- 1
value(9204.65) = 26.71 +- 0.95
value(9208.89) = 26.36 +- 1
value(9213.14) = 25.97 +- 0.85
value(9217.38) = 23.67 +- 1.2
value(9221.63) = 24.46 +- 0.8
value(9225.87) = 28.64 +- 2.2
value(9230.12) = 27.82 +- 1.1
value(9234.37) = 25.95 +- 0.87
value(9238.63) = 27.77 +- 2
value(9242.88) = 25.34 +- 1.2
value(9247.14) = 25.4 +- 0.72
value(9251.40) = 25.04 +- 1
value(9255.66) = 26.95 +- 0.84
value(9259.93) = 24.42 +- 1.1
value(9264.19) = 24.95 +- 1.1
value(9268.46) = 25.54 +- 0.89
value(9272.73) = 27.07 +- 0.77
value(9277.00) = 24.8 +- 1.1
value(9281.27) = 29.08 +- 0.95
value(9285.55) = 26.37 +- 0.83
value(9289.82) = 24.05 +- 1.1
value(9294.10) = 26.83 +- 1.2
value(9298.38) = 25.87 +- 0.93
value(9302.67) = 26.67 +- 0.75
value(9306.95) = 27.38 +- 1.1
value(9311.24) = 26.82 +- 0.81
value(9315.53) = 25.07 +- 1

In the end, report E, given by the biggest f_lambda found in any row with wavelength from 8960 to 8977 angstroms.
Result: 28.18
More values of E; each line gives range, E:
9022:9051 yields 31.76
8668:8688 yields 28.23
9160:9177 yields 28.33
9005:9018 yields 26.64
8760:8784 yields 29.11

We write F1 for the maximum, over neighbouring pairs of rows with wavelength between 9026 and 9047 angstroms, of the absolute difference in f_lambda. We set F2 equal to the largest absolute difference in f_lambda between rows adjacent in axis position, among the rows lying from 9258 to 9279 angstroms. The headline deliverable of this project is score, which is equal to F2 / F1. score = 0.7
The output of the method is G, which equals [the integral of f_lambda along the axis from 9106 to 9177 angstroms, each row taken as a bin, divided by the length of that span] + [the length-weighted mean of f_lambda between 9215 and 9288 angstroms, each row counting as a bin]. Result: 53.0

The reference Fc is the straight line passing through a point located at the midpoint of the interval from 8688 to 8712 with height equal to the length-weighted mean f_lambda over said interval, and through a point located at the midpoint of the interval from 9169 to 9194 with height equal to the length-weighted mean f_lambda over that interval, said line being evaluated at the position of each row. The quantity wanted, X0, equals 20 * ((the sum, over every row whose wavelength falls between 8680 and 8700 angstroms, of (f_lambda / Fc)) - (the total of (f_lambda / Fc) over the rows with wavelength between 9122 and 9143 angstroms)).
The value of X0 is -2.7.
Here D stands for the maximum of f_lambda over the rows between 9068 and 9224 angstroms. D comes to 33.22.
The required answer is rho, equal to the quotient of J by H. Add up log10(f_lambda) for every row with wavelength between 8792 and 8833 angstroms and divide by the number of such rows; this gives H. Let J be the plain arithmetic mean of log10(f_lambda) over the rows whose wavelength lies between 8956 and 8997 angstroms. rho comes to 1.00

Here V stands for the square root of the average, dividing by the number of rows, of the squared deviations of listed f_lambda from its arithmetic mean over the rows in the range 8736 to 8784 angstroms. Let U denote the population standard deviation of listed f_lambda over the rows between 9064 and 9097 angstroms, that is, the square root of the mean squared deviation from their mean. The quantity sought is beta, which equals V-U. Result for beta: -1.9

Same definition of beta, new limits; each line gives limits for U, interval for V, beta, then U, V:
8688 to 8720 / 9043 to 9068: 1.5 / 0.8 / 2.4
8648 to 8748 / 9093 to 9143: -0.4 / 1.9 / 1.5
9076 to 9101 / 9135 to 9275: 0.0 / 1.4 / 1.4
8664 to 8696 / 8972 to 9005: 0.4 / 1.4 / 1.8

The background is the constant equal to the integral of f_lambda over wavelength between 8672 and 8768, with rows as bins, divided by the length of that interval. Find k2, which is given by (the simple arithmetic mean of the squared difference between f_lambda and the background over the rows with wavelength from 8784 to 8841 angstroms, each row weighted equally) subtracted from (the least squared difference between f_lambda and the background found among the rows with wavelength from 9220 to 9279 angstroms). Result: -0.9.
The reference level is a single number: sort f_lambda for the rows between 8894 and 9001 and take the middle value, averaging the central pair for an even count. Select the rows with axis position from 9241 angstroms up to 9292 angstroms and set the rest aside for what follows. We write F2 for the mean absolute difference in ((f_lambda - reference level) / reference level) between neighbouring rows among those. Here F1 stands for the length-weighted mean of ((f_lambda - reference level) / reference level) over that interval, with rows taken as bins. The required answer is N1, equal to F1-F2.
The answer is -0.12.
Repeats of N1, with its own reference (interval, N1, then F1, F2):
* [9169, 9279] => -0.10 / -0.05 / 0.051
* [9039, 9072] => -0.07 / 0.06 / 0.129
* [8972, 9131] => -0.05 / 0.02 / 0.077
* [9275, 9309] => -0.11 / -0.03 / 0.076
